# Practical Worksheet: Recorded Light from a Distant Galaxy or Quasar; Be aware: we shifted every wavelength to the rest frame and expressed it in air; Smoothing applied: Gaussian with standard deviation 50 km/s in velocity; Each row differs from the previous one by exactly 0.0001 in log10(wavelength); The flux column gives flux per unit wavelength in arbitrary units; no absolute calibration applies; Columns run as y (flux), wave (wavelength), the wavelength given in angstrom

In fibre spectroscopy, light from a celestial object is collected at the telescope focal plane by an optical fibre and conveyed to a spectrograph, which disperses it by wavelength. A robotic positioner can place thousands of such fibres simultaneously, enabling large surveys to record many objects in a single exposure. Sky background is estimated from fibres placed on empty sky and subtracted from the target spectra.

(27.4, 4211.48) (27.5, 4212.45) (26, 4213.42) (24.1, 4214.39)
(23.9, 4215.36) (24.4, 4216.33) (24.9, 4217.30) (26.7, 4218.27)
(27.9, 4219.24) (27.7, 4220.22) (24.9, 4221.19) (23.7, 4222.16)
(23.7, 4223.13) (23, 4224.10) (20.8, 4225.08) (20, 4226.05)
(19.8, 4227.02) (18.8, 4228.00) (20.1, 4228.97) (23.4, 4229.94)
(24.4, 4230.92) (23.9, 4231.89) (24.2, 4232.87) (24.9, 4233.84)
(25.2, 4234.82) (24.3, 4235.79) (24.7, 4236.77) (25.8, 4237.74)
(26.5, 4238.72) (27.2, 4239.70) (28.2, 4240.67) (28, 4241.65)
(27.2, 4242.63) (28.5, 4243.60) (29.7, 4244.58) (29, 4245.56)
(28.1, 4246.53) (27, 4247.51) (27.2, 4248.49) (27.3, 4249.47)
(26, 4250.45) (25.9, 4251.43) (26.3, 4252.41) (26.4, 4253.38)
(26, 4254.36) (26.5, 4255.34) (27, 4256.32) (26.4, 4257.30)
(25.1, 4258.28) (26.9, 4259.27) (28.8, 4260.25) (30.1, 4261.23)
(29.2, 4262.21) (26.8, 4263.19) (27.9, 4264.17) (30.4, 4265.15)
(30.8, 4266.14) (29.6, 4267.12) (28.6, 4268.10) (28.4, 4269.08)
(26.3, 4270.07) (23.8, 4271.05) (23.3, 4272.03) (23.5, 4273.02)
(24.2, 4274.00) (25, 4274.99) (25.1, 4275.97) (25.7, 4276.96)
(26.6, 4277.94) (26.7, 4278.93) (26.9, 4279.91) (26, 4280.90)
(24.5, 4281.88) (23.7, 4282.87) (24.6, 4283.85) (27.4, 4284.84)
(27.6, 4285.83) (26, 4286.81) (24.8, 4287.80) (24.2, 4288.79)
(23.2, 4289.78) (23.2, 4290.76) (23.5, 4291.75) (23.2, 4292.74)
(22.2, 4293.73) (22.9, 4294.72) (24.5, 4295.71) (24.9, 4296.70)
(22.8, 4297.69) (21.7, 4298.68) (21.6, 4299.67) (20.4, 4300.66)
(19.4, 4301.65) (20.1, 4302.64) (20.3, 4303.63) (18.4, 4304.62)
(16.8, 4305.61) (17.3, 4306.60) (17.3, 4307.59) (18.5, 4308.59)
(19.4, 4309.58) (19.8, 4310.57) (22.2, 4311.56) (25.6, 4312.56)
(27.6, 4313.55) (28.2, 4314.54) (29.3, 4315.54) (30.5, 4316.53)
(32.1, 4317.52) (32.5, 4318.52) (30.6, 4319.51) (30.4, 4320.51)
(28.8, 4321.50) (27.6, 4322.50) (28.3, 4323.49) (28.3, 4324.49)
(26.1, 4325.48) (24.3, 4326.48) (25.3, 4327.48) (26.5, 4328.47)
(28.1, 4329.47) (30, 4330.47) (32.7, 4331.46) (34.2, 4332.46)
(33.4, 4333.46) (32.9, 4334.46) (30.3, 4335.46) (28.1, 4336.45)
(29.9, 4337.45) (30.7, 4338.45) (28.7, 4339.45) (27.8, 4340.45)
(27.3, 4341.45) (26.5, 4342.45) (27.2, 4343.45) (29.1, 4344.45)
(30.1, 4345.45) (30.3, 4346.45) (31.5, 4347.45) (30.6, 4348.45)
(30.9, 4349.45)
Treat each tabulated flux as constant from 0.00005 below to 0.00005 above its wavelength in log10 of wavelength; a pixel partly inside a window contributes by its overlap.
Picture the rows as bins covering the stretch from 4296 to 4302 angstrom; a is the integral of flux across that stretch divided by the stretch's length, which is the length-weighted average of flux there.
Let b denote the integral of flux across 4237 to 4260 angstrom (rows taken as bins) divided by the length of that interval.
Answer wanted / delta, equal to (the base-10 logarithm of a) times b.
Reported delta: 36.3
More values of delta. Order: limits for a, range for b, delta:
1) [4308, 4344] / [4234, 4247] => 39.2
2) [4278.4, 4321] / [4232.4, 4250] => 37.0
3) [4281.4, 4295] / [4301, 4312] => 26.4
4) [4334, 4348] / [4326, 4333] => 42.2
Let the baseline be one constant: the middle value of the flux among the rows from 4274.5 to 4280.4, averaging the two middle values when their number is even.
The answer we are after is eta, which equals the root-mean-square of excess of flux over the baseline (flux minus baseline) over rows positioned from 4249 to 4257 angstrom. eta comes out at 0.5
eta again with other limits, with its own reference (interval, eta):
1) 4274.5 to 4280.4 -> 0.8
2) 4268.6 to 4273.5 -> 2.3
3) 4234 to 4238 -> 1.3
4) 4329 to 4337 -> 5.5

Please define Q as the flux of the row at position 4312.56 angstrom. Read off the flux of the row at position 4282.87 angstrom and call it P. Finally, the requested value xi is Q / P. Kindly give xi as 1.08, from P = 23.7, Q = 25.6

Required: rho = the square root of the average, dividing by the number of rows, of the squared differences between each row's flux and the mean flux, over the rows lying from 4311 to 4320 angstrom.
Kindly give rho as 3.10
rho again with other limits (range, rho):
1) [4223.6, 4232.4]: 1.97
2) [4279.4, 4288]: 1.32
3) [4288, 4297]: 0.80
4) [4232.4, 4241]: 1.30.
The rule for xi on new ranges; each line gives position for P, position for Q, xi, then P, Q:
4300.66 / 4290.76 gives 1.14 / 20.4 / 23.2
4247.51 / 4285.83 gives 1.02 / 27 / 27.6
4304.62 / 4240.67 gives 1.53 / 18.4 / 28.2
